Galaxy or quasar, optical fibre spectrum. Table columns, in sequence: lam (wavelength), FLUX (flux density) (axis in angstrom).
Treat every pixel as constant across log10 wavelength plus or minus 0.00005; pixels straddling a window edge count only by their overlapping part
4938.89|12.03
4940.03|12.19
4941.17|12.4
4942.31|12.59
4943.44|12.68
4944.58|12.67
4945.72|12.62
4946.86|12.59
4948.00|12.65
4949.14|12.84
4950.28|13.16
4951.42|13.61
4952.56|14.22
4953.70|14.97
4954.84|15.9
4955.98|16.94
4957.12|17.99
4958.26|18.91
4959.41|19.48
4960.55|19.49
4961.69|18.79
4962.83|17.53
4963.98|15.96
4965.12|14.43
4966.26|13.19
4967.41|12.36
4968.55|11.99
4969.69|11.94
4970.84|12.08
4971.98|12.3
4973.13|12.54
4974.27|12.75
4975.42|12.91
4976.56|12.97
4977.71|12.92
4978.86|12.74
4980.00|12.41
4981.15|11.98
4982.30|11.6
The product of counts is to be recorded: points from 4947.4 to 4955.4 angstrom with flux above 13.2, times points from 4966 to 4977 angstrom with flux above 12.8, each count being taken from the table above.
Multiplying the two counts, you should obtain 12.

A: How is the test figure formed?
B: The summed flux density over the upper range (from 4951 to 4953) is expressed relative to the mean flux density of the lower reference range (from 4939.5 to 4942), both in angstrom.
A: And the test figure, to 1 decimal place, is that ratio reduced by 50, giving -47.7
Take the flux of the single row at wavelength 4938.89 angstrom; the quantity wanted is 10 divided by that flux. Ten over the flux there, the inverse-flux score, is 0.83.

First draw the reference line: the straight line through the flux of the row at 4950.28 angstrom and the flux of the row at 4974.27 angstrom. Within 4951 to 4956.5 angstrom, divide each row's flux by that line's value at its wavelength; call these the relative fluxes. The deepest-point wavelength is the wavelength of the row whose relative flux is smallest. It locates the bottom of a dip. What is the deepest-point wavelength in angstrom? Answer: 4951.42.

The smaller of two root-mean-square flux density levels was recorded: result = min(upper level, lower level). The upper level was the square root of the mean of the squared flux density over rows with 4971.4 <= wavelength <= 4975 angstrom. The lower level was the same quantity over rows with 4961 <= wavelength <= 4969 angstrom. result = 12.53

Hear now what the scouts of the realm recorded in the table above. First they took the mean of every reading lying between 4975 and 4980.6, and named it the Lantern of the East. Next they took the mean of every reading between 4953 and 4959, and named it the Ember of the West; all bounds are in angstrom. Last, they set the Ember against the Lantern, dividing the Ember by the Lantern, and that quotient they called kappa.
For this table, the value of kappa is 1.3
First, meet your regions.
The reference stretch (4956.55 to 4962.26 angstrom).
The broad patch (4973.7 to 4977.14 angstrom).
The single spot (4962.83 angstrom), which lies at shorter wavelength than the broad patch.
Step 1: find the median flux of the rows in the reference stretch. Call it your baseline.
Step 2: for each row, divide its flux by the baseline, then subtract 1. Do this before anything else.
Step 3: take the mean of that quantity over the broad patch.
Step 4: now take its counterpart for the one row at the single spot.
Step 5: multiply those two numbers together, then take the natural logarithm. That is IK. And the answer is -3.8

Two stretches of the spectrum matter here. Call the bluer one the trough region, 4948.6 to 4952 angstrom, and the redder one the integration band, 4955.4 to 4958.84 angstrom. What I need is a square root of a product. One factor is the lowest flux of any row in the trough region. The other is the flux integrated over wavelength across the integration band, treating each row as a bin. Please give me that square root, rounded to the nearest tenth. 28.1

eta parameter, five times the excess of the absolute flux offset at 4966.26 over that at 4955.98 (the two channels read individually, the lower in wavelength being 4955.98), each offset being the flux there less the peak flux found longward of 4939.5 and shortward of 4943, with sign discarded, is -19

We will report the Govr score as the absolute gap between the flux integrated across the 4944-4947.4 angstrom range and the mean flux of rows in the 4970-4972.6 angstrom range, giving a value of 31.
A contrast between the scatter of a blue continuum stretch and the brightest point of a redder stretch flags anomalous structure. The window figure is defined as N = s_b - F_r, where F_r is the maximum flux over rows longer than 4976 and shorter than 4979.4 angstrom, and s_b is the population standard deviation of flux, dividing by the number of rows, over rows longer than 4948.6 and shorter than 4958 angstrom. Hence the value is -11.2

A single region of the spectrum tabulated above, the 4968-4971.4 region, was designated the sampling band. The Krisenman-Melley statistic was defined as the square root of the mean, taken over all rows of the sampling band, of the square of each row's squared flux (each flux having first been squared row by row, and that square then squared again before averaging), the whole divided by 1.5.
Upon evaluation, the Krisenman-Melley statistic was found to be 96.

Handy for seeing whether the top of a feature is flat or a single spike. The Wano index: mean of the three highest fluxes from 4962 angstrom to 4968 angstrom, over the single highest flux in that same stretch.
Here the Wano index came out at 0.911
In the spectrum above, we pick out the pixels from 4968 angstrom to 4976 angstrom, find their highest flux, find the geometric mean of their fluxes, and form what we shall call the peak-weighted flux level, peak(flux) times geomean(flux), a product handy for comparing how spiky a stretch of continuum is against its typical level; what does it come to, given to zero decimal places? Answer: 159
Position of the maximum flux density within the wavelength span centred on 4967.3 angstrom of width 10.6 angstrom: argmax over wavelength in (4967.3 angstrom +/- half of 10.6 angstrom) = 4962.83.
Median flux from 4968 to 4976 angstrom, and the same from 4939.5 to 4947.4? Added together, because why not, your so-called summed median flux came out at 24.9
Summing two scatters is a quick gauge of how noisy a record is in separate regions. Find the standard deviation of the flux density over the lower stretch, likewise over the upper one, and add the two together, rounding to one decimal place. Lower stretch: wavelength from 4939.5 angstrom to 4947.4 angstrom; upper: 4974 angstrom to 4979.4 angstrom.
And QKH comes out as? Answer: 0.3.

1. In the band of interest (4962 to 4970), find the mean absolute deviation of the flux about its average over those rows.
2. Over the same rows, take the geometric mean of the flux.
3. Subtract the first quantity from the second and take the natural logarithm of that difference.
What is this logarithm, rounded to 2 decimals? 2.49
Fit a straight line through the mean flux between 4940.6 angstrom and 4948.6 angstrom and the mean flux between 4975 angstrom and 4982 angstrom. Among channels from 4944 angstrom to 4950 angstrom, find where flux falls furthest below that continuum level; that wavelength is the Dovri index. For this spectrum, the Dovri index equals 4946.86 angstrom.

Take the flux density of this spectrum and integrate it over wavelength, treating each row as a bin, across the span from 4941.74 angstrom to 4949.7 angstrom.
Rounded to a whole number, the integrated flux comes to 101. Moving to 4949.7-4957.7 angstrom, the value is 122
